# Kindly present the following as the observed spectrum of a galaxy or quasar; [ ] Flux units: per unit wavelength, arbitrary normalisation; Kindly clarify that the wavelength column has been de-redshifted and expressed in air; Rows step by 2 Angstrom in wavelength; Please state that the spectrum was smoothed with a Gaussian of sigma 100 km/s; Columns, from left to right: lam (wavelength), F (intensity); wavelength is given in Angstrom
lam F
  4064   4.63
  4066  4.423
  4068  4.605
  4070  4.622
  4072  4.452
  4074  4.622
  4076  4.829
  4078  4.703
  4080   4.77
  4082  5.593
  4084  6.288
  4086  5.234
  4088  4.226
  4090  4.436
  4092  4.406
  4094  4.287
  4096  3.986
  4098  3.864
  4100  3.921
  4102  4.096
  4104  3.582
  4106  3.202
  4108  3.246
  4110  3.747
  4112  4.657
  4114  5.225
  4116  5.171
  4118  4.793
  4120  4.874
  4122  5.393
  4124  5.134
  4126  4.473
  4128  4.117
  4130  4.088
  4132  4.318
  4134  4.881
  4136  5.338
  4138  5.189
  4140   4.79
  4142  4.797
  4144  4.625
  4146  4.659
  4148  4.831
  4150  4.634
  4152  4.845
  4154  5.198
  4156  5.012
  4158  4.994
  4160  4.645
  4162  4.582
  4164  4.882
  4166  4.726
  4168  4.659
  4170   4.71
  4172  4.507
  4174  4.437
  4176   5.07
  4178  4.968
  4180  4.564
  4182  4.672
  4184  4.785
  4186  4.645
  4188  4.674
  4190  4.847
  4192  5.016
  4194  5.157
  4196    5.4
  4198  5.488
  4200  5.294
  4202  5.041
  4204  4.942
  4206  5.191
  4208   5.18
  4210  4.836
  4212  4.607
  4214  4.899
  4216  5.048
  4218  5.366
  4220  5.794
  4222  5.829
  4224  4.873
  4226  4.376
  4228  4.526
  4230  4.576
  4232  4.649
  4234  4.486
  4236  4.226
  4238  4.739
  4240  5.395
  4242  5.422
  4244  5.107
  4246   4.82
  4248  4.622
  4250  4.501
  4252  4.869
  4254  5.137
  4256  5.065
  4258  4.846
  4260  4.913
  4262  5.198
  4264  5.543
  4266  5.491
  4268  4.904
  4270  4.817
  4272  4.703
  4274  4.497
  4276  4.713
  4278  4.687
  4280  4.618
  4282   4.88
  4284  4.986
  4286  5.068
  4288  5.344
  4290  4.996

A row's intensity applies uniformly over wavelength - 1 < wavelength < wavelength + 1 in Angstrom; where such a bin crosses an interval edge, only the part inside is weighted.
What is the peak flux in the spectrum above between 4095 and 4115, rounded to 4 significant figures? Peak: 5.225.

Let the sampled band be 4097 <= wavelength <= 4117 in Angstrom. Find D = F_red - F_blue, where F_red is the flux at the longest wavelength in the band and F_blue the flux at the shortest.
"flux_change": 1.3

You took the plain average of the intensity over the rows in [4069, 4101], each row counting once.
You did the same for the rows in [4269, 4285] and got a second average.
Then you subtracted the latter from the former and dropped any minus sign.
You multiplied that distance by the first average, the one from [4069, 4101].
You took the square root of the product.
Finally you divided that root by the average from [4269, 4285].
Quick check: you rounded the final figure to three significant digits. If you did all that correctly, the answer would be 0.142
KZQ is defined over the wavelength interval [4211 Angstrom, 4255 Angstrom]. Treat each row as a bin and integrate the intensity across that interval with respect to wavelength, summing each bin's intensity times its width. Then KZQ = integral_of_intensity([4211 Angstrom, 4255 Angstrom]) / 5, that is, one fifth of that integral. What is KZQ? 43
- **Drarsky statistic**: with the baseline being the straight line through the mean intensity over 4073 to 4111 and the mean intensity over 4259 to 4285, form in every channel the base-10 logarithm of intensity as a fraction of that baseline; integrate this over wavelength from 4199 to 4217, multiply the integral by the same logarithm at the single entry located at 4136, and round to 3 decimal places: 0.033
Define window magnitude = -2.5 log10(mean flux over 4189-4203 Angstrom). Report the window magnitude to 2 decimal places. -1.79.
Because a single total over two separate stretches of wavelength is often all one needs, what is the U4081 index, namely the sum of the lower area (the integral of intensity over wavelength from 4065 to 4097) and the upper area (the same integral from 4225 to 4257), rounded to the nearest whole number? 304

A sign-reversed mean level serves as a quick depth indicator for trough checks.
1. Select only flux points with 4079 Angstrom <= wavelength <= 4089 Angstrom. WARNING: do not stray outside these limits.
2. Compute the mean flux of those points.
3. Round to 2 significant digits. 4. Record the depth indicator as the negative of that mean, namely -5.2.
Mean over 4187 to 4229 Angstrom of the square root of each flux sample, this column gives 2.25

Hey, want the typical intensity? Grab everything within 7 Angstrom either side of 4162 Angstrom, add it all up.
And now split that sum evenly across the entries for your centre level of 4.79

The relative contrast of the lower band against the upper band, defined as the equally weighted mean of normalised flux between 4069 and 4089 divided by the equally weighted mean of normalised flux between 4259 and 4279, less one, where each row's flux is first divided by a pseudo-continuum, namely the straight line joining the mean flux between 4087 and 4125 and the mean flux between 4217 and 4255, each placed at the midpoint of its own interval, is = 0.199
